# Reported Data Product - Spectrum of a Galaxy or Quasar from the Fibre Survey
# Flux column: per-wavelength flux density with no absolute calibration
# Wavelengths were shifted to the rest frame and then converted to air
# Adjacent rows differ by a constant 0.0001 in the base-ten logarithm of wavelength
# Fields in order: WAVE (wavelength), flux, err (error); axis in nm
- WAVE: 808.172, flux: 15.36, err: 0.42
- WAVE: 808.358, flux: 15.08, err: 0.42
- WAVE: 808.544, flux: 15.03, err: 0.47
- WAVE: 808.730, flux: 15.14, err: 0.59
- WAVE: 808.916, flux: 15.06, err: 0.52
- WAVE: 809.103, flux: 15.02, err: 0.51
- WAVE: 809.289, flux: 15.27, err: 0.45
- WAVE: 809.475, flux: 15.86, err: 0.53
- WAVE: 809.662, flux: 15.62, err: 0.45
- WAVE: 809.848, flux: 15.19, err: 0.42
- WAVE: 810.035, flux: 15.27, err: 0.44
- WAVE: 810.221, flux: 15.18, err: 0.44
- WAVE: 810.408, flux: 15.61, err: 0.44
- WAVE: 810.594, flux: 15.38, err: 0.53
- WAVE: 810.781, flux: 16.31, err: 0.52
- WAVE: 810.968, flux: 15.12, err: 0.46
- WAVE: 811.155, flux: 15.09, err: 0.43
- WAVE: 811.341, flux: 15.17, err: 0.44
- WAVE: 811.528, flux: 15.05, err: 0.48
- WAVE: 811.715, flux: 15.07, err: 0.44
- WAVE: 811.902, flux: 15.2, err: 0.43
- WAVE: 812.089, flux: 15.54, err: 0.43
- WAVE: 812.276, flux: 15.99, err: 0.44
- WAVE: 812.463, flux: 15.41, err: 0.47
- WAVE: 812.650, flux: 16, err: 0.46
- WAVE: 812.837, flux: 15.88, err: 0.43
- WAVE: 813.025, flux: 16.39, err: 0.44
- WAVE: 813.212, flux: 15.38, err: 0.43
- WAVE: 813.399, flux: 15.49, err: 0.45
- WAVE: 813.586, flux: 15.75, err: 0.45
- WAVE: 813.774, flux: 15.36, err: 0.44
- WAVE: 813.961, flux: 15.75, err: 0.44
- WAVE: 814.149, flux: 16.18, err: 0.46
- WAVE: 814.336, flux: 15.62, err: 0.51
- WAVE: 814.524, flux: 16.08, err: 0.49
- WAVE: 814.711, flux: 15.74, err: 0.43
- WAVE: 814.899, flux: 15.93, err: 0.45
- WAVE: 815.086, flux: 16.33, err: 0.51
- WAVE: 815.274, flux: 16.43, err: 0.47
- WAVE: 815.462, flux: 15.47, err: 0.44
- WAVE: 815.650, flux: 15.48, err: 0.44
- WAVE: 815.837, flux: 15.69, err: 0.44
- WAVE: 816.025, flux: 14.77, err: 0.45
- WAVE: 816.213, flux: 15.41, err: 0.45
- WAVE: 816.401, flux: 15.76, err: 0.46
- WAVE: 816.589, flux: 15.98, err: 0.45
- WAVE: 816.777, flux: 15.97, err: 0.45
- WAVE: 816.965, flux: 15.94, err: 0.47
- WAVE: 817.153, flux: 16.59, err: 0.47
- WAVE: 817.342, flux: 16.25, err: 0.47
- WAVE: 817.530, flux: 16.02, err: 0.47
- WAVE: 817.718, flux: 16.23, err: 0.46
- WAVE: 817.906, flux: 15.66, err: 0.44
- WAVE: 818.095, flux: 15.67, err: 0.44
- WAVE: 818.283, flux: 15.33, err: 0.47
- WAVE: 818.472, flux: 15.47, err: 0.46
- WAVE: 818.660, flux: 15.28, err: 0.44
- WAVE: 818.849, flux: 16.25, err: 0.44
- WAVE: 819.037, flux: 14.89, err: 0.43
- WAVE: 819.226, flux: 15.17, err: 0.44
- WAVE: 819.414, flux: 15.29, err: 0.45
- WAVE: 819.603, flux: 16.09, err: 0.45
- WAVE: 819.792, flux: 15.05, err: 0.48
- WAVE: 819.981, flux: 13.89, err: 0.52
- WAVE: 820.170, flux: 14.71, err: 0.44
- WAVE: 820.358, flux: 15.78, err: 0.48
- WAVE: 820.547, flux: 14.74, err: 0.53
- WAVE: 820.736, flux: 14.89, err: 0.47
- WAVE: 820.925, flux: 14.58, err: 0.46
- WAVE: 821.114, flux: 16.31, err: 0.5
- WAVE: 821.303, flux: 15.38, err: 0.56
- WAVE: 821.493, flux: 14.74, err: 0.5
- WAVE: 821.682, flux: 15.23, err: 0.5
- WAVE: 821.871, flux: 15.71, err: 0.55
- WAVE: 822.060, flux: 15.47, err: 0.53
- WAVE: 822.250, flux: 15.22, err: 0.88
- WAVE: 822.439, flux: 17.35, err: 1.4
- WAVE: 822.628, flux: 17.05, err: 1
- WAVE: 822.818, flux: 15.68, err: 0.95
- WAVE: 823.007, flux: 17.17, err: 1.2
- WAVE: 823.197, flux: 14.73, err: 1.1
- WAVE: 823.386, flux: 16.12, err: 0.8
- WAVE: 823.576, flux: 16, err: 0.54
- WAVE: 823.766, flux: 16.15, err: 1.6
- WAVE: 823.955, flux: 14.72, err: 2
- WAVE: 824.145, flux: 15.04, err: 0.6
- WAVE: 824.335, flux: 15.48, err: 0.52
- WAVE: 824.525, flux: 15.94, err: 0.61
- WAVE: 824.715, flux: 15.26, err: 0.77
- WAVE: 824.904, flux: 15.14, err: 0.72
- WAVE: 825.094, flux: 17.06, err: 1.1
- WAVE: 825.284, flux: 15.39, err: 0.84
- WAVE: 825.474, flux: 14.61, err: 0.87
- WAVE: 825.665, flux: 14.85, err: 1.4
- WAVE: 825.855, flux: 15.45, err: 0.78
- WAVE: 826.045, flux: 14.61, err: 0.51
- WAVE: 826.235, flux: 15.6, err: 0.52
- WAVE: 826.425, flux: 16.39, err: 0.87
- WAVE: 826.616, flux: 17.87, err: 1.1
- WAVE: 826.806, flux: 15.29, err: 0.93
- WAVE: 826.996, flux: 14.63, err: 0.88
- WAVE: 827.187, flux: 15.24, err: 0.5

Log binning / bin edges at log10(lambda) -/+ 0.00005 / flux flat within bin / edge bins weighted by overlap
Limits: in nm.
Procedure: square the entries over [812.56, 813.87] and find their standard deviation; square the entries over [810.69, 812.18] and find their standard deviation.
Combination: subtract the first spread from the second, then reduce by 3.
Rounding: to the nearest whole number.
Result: -1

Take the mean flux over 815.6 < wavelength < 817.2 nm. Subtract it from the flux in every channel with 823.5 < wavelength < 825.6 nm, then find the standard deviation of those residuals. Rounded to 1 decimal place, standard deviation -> 0.7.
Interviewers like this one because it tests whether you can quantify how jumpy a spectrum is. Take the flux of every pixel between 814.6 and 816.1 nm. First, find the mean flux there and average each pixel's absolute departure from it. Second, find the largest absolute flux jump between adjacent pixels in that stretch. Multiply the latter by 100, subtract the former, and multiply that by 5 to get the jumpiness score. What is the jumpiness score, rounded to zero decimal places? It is 478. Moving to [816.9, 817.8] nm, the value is 324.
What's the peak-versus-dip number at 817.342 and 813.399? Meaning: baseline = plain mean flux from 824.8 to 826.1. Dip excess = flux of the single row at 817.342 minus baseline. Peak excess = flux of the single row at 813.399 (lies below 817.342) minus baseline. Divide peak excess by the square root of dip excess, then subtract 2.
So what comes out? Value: -1.8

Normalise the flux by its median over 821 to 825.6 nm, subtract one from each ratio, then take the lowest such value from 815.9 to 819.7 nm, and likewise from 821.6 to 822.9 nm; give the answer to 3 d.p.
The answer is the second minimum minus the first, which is 0.029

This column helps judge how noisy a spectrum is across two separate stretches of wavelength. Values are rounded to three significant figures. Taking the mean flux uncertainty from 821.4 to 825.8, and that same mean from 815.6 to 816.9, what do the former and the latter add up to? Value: 1.36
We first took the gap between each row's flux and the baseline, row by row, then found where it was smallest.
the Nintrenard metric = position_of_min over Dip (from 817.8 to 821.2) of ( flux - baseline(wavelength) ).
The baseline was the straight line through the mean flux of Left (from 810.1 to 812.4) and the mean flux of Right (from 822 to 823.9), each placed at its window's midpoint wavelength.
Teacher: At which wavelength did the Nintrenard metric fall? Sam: 819.981 nm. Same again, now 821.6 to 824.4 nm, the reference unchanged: 823.955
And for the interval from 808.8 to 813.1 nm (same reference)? 811.528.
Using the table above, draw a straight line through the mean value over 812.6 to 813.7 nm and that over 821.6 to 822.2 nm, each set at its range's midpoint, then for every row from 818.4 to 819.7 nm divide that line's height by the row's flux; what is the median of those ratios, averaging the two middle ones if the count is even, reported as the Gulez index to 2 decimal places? 1.02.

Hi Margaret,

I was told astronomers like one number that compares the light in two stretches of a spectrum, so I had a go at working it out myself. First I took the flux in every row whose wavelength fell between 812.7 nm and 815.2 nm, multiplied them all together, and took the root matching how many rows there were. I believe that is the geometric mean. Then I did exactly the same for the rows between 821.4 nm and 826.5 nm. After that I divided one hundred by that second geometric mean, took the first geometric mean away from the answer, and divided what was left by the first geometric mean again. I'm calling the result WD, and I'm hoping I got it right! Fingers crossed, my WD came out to -0.596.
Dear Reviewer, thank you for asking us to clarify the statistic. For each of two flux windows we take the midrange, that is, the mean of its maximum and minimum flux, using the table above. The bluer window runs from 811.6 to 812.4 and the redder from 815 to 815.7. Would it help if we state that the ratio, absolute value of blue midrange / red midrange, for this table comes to 0.974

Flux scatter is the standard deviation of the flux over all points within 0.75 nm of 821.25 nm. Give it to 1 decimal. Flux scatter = 0.6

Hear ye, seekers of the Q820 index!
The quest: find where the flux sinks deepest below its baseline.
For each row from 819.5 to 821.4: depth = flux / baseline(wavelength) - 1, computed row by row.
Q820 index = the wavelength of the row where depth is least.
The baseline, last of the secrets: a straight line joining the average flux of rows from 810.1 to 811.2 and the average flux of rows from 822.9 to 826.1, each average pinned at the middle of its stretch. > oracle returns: 819.981 nm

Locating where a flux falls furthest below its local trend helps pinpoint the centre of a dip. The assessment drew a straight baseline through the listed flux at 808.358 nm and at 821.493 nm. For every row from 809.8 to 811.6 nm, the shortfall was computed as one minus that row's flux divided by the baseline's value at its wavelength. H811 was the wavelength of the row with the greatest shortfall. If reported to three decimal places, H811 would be 811.528 nm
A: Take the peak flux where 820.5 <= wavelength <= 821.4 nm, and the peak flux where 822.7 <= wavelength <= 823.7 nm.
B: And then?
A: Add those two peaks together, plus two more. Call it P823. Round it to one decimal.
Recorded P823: 35.5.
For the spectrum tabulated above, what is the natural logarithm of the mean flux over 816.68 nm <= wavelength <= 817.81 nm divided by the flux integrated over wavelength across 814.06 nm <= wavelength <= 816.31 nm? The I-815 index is -0.8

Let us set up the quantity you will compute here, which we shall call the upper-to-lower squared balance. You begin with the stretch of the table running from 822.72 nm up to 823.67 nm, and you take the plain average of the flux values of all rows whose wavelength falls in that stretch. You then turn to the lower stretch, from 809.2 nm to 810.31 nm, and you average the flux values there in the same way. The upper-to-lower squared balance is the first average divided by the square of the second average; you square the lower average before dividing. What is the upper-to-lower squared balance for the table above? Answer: 0.067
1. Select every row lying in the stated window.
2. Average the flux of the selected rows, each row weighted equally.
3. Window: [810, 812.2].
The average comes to 15.3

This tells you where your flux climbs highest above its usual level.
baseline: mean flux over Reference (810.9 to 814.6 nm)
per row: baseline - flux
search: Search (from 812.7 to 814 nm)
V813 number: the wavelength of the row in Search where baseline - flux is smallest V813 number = 813.025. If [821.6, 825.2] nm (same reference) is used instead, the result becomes 822.439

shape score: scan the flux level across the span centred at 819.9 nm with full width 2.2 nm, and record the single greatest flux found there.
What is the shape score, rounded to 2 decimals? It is 16.25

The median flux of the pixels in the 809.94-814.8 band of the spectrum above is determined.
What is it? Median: 15.5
